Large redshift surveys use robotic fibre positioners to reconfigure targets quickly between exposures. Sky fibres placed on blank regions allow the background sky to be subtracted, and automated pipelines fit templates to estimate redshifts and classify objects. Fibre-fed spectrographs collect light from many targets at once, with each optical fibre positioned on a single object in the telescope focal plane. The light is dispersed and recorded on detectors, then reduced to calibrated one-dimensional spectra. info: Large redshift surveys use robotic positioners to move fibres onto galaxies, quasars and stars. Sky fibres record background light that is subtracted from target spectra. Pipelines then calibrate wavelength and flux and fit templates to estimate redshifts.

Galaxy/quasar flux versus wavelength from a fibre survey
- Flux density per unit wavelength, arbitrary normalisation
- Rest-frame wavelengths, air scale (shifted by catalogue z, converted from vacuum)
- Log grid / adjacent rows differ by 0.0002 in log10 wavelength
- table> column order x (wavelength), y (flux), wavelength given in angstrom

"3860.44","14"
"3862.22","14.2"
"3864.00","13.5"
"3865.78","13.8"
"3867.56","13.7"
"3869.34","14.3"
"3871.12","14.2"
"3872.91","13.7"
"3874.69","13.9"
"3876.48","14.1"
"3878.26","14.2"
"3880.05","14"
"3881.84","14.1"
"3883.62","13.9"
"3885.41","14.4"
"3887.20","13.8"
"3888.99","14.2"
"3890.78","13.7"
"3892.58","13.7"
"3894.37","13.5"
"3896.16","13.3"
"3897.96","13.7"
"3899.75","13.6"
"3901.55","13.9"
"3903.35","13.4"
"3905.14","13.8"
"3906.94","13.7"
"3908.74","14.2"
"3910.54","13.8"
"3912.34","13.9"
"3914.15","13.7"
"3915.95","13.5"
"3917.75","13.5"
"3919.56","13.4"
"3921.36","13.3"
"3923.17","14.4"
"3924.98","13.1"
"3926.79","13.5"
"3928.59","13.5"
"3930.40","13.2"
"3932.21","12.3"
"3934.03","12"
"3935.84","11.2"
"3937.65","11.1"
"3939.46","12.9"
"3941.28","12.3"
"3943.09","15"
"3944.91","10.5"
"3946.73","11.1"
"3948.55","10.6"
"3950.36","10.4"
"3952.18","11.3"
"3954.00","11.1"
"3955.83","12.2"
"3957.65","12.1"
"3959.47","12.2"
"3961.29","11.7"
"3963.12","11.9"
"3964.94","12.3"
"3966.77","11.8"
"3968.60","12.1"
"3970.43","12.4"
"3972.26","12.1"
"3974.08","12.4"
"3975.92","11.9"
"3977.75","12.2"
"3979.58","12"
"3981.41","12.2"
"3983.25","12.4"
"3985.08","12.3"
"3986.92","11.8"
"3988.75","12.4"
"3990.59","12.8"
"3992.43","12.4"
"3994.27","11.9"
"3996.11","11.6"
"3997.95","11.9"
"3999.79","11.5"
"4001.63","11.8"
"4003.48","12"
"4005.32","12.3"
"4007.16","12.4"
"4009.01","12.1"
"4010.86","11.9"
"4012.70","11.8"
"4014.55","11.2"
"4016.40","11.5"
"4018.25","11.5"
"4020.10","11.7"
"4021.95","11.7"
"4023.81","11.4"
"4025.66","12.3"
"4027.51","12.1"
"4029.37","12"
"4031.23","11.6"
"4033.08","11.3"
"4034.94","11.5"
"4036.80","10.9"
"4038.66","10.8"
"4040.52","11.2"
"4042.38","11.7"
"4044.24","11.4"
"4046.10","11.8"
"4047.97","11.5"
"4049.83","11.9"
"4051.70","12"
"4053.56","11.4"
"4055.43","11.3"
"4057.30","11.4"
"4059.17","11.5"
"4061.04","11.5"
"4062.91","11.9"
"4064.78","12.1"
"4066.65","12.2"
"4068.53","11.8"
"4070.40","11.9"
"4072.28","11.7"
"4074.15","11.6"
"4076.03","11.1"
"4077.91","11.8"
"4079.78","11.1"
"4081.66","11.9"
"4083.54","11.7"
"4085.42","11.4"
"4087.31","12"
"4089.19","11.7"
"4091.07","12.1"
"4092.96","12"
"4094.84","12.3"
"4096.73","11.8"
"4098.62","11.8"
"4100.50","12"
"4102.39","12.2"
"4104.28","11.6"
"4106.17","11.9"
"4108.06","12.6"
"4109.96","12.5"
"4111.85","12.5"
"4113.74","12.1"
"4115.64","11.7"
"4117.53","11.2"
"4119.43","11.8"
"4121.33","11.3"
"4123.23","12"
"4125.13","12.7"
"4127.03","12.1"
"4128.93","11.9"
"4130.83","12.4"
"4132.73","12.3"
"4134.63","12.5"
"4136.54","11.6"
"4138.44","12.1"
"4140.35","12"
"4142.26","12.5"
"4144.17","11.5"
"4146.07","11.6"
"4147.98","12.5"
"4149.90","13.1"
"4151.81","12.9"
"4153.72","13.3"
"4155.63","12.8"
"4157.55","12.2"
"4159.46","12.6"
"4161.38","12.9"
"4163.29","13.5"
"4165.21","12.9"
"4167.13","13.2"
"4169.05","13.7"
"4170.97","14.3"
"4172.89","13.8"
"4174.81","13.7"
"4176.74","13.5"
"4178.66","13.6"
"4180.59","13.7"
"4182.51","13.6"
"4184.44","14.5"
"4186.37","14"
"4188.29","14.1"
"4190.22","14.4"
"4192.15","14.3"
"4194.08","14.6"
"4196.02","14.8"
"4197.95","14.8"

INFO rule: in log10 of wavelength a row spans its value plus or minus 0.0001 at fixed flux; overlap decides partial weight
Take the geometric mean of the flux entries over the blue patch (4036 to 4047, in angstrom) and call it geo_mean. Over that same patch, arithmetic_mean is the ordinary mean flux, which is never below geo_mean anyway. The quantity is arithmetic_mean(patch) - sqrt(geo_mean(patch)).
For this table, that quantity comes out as 7.9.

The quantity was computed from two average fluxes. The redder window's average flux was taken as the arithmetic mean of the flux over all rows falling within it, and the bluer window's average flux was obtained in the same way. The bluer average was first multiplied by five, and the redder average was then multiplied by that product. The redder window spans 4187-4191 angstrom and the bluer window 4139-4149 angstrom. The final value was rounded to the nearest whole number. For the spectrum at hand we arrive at 856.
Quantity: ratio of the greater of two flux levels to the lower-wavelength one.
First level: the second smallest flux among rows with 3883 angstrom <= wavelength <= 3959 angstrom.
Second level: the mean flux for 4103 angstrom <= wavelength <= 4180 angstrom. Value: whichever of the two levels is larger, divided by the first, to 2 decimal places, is 1.19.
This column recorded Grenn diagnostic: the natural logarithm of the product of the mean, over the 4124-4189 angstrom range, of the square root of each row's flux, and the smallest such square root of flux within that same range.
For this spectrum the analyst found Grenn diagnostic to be 2.500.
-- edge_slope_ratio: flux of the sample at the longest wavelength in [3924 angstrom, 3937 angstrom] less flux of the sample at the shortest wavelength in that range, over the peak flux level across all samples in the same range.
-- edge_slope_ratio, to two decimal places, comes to -0.14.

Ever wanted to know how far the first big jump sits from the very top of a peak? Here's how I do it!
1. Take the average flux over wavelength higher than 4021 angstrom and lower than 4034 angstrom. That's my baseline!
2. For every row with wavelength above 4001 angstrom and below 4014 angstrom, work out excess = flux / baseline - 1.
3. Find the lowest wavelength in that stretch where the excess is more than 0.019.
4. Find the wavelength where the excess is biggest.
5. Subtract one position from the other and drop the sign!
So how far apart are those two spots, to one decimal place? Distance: 3.7 angstrom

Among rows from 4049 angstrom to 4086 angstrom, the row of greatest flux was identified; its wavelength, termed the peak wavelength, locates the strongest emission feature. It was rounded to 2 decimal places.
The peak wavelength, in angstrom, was 4066.65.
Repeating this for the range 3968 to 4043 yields 3990.59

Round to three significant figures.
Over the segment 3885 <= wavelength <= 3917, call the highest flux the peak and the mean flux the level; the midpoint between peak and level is 14.1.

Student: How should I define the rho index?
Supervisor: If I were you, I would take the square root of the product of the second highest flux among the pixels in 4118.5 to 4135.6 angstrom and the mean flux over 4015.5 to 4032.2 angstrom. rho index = 12.1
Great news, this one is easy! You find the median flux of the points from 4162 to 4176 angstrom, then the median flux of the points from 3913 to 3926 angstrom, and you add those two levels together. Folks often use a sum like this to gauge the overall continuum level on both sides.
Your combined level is 27.2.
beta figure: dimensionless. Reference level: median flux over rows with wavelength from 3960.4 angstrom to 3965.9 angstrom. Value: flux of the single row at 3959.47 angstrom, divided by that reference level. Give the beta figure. 1.03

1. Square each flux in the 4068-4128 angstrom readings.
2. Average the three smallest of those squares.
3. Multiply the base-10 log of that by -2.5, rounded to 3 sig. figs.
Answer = -5.23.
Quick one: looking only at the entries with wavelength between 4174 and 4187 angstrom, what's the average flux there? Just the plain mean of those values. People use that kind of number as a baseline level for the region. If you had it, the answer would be 13.8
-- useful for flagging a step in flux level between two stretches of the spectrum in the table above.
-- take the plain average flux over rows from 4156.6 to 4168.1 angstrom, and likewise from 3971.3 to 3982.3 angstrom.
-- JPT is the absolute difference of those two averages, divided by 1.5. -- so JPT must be 0.50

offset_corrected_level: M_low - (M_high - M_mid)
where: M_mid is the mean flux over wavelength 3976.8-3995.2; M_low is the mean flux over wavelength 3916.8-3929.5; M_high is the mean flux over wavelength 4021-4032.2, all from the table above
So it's 13.9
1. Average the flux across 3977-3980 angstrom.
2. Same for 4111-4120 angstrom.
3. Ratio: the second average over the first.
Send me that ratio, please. 0.98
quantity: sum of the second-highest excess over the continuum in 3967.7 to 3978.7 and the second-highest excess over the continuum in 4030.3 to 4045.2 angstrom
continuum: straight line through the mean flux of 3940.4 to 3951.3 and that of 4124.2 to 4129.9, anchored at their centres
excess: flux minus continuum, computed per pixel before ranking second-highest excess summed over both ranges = 0.33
